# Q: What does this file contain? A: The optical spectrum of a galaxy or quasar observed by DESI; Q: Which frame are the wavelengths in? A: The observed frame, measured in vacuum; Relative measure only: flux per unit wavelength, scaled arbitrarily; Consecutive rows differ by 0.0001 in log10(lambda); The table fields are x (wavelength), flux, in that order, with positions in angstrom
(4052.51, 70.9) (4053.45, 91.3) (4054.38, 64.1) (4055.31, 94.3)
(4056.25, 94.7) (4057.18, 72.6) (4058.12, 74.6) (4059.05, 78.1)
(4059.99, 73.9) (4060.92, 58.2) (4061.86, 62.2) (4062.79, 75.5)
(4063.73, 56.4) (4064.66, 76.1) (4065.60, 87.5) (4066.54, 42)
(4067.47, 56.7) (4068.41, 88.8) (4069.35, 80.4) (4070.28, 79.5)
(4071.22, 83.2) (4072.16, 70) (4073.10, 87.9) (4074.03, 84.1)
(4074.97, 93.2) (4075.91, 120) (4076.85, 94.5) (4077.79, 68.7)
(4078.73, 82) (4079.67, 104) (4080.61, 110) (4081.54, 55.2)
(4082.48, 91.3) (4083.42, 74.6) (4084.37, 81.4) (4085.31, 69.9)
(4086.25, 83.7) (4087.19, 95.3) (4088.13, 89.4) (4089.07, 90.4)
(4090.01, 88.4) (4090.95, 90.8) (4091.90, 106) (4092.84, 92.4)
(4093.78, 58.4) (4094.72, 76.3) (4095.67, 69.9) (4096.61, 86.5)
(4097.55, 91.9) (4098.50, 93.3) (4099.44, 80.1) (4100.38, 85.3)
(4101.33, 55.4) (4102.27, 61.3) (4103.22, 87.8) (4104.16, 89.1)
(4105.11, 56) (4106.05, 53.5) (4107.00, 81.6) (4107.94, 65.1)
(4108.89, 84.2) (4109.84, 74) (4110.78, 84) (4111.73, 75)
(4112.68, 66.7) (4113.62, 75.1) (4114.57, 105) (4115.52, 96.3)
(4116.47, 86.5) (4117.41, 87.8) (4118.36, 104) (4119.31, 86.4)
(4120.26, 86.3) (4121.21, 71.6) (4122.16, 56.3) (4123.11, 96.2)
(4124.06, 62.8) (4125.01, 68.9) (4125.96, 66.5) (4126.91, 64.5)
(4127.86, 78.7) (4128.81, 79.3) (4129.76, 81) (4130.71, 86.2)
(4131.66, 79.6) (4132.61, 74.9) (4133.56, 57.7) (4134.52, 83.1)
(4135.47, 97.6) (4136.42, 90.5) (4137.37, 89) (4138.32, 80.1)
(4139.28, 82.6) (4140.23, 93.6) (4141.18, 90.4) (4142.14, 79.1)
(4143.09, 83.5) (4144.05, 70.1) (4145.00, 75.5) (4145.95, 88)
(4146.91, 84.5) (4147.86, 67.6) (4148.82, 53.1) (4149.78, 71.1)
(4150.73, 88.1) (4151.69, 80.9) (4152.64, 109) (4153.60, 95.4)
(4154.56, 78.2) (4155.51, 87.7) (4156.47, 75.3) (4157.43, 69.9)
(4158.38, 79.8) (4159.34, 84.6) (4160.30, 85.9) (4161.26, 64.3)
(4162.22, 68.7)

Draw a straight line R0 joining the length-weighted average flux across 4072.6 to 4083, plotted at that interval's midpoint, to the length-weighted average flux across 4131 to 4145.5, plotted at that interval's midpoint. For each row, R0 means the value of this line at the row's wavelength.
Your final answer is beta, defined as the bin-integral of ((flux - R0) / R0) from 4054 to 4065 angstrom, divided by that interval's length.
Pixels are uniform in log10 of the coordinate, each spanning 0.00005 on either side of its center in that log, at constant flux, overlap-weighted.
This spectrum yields -0.21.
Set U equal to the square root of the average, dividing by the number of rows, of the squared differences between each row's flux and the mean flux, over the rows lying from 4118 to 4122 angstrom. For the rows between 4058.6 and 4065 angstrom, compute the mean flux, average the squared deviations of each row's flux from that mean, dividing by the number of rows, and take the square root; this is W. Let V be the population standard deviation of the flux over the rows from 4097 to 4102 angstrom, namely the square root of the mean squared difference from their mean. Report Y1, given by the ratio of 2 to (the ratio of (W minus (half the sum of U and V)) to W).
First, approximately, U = 11.5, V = 14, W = 8.6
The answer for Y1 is -4.3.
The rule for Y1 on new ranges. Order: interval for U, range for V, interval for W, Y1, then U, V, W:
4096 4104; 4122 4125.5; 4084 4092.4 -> -3.8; 13.2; 15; 9.3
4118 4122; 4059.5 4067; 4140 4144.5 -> -4.0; 11.5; 14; 8.3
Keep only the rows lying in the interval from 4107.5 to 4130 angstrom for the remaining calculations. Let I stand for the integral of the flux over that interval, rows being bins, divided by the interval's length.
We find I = 79.2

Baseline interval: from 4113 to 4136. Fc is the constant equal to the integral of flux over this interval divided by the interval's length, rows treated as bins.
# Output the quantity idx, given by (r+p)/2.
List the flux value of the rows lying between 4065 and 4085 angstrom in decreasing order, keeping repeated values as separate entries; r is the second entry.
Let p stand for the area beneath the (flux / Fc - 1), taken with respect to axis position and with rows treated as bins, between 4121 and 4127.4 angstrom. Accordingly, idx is 55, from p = -0.9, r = 110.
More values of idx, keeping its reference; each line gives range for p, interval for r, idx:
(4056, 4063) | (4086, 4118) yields 52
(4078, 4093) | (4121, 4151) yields 49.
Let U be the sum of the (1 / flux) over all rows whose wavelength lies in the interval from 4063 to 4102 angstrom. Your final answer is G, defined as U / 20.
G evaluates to 0.026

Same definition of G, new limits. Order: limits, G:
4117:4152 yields 0.024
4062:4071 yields 0.007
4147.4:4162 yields 0.010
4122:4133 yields 0.008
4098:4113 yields 0.011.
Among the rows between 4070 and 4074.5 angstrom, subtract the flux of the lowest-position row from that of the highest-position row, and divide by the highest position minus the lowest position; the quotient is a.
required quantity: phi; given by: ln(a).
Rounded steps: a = 1.2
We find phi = 0.20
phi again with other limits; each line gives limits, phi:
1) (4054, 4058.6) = 1.03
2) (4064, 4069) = 1.22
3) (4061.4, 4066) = 1.91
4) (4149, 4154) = 1.85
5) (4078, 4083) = 0.91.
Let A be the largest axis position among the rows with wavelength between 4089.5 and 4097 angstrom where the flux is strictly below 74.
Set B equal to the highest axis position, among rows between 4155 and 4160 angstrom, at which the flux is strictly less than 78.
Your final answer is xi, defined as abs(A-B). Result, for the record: 61.8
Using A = 4095.67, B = 4157.43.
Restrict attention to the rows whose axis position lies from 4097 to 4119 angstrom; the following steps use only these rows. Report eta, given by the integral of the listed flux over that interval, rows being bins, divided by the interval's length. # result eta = 80.0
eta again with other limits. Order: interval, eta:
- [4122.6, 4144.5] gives 79.8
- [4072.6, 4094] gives 87.8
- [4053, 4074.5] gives 75.3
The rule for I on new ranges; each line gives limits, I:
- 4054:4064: 73.5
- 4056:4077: 77.4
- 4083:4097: 83.5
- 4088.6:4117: 80.2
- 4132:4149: 80.5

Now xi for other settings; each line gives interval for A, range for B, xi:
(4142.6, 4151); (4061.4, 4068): 82.3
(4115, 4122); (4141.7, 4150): 28.6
